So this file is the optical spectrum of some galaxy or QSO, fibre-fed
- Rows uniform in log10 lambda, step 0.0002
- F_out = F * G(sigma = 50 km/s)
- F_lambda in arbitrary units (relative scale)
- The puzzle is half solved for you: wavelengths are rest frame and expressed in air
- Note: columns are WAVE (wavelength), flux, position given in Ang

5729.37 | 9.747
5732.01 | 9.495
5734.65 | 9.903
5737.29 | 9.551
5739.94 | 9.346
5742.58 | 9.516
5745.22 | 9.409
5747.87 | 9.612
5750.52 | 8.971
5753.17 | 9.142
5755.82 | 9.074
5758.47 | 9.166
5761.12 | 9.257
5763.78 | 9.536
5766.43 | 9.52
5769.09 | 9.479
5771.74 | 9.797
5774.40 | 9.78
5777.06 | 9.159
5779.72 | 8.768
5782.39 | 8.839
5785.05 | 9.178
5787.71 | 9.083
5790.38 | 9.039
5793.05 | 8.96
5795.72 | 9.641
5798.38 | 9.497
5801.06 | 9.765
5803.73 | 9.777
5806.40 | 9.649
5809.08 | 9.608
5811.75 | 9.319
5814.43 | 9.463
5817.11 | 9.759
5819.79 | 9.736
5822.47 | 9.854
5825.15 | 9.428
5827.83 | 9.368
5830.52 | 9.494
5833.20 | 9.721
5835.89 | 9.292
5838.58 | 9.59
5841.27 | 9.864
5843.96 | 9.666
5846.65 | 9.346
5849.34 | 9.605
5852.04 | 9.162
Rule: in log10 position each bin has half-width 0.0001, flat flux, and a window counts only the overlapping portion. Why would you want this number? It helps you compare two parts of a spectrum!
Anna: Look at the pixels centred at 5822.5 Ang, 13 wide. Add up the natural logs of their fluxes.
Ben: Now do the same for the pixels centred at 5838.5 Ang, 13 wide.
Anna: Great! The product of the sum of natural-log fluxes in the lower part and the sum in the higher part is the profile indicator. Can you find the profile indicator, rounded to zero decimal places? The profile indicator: 128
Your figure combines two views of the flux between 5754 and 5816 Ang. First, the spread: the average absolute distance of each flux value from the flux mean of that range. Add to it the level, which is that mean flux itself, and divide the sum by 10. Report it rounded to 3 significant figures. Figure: 0.964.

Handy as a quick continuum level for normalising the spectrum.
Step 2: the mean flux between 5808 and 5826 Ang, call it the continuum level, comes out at 9.60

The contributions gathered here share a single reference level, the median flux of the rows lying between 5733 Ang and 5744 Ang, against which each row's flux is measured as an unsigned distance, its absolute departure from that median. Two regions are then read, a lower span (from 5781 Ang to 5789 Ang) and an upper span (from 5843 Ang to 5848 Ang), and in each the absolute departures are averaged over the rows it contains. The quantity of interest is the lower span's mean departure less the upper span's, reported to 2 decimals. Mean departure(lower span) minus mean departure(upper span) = 0.34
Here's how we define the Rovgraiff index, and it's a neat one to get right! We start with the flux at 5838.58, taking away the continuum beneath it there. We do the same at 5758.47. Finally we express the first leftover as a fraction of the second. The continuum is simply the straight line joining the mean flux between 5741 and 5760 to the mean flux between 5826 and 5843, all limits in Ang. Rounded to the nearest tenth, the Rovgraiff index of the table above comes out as -0.2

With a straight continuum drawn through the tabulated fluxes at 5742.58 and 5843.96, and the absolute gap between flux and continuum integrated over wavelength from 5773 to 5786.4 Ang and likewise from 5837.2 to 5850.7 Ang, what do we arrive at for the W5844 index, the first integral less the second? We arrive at 5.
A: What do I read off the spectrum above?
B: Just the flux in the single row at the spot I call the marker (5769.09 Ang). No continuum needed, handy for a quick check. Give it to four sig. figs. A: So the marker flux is 9.479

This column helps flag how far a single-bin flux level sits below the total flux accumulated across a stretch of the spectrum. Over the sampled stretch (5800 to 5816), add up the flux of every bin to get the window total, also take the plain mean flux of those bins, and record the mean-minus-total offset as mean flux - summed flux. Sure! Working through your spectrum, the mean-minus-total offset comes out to -48.0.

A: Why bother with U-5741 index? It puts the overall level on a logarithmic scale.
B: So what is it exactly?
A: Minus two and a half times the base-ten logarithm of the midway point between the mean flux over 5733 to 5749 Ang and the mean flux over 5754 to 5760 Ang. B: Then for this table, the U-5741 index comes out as -2.43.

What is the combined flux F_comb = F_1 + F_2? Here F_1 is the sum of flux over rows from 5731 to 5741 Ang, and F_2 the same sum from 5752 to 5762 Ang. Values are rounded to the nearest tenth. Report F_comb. 74.9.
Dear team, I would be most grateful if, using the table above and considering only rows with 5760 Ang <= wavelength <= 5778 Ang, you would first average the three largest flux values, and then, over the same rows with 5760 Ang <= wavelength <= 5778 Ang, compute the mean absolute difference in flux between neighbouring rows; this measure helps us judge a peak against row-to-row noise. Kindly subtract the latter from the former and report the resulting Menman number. 9.49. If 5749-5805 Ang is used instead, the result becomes 9.59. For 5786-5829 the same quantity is 9.62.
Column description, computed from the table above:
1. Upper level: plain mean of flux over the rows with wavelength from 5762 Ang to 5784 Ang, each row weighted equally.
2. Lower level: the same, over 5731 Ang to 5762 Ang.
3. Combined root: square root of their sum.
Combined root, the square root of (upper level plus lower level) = 4.33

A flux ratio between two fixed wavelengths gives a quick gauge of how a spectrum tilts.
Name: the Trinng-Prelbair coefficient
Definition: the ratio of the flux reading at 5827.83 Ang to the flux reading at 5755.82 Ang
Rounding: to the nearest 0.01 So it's 1.03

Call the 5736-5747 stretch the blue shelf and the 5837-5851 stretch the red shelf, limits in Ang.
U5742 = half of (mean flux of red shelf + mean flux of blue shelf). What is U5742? 9.53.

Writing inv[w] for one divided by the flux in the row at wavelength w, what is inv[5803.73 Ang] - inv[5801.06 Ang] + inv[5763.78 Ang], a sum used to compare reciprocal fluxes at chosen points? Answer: 0.105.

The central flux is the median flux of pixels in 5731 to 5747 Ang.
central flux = 9.51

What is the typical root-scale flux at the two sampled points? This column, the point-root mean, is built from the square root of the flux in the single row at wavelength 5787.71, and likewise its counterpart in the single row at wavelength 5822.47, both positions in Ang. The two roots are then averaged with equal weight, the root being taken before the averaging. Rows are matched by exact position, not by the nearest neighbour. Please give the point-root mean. 3.08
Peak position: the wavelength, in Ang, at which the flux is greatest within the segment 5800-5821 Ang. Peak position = 5803.73 Ang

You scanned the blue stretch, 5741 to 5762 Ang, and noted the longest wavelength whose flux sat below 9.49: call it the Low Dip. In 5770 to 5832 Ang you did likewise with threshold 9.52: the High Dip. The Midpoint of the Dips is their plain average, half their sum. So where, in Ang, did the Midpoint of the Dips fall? 5795.8 Ang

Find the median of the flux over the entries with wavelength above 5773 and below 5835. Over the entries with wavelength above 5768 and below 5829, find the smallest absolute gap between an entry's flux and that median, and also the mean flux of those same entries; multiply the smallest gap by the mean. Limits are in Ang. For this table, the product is 0.03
